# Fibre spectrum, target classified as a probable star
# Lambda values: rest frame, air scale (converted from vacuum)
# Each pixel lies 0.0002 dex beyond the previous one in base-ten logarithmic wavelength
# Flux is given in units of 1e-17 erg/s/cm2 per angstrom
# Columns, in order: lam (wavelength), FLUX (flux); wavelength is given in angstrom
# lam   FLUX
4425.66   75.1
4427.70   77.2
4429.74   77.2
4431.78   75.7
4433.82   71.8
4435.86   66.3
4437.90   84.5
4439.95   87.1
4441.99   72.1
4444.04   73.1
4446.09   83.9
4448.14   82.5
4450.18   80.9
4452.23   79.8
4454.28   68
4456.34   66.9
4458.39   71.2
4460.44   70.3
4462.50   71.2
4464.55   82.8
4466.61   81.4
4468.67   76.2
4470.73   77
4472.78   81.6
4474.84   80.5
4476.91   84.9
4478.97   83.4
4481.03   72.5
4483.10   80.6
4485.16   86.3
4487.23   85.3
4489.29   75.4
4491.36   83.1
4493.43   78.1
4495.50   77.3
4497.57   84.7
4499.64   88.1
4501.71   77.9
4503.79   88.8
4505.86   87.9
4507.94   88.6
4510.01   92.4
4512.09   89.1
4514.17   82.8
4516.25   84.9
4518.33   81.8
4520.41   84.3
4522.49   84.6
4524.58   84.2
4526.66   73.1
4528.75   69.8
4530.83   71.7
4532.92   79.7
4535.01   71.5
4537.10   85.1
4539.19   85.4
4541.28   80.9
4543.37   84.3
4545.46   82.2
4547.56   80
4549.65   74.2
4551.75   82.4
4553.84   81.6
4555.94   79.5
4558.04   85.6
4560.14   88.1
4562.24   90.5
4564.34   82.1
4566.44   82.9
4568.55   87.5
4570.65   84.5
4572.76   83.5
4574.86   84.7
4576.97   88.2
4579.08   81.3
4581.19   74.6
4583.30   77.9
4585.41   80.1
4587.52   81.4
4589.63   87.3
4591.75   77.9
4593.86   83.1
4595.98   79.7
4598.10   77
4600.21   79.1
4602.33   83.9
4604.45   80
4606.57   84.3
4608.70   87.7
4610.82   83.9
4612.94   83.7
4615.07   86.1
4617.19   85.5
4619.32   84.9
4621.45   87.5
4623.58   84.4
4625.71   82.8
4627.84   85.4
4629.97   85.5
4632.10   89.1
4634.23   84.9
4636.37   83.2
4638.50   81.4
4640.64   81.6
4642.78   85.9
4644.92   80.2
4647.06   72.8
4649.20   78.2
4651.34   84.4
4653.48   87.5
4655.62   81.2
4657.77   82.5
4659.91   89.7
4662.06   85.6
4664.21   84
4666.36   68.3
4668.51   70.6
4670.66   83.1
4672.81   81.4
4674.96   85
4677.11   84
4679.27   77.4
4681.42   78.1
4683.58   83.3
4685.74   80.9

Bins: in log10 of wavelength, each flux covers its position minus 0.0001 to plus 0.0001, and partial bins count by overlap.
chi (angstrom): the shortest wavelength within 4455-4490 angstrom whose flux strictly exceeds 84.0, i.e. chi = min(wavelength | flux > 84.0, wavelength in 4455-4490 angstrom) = 4476.91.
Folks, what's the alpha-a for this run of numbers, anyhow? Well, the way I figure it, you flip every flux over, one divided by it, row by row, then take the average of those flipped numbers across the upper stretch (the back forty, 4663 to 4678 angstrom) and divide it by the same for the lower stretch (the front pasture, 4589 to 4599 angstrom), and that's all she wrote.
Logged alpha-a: 1.02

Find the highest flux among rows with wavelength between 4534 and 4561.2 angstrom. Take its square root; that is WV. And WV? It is 9.39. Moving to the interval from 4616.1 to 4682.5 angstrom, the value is 9.47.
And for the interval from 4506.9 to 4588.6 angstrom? 9.61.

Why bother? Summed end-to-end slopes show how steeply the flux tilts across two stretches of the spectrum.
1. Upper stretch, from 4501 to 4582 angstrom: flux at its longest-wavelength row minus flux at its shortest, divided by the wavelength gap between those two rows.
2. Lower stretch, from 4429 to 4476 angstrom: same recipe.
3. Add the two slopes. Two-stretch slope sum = 0.0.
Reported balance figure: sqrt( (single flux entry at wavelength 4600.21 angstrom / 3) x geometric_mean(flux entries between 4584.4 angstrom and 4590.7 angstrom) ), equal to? 46.7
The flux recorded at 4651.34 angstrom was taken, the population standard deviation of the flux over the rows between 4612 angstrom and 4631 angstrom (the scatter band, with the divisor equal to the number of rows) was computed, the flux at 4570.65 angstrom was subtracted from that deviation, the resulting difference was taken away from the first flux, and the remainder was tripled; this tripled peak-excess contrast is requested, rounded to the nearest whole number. 503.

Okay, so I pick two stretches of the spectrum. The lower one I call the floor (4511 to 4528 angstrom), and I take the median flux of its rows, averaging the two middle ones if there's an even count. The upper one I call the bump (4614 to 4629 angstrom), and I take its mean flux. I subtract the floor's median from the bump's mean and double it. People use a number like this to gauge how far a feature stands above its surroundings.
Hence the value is 2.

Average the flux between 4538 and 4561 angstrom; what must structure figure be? 82.2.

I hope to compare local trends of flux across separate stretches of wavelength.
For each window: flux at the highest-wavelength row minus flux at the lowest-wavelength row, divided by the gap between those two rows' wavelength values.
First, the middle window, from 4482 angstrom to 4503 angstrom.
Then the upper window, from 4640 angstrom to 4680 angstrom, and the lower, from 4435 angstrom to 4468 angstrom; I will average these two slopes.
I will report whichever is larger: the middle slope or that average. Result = 0.19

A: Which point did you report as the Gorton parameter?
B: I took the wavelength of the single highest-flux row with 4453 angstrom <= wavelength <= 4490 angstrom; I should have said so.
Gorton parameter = 4485.16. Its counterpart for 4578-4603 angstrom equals 4589.63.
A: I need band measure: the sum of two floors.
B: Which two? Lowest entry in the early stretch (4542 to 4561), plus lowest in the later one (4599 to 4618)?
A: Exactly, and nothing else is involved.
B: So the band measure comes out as 153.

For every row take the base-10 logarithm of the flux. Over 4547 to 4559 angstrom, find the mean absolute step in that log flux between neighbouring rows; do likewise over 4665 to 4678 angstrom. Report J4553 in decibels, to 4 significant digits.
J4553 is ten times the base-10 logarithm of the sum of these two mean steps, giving -13.12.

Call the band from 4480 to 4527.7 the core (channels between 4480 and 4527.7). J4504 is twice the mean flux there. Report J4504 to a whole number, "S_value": 166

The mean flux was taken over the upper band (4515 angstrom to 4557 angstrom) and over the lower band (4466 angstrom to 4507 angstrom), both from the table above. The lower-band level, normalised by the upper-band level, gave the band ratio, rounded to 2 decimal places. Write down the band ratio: 1.02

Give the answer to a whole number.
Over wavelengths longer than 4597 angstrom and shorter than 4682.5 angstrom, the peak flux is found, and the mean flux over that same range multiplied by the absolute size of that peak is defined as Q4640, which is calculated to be 7404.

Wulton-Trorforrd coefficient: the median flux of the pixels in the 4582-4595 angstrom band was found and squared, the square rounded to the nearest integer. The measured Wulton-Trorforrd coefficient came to 6521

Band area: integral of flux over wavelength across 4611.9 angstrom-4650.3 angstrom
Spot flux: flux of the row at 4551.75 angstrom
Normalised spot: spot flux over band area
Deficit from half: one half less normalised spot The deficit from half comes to 0.474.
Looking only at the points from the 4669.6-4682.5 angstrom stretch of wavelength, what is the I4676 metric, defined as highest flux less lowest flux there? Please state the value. 8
